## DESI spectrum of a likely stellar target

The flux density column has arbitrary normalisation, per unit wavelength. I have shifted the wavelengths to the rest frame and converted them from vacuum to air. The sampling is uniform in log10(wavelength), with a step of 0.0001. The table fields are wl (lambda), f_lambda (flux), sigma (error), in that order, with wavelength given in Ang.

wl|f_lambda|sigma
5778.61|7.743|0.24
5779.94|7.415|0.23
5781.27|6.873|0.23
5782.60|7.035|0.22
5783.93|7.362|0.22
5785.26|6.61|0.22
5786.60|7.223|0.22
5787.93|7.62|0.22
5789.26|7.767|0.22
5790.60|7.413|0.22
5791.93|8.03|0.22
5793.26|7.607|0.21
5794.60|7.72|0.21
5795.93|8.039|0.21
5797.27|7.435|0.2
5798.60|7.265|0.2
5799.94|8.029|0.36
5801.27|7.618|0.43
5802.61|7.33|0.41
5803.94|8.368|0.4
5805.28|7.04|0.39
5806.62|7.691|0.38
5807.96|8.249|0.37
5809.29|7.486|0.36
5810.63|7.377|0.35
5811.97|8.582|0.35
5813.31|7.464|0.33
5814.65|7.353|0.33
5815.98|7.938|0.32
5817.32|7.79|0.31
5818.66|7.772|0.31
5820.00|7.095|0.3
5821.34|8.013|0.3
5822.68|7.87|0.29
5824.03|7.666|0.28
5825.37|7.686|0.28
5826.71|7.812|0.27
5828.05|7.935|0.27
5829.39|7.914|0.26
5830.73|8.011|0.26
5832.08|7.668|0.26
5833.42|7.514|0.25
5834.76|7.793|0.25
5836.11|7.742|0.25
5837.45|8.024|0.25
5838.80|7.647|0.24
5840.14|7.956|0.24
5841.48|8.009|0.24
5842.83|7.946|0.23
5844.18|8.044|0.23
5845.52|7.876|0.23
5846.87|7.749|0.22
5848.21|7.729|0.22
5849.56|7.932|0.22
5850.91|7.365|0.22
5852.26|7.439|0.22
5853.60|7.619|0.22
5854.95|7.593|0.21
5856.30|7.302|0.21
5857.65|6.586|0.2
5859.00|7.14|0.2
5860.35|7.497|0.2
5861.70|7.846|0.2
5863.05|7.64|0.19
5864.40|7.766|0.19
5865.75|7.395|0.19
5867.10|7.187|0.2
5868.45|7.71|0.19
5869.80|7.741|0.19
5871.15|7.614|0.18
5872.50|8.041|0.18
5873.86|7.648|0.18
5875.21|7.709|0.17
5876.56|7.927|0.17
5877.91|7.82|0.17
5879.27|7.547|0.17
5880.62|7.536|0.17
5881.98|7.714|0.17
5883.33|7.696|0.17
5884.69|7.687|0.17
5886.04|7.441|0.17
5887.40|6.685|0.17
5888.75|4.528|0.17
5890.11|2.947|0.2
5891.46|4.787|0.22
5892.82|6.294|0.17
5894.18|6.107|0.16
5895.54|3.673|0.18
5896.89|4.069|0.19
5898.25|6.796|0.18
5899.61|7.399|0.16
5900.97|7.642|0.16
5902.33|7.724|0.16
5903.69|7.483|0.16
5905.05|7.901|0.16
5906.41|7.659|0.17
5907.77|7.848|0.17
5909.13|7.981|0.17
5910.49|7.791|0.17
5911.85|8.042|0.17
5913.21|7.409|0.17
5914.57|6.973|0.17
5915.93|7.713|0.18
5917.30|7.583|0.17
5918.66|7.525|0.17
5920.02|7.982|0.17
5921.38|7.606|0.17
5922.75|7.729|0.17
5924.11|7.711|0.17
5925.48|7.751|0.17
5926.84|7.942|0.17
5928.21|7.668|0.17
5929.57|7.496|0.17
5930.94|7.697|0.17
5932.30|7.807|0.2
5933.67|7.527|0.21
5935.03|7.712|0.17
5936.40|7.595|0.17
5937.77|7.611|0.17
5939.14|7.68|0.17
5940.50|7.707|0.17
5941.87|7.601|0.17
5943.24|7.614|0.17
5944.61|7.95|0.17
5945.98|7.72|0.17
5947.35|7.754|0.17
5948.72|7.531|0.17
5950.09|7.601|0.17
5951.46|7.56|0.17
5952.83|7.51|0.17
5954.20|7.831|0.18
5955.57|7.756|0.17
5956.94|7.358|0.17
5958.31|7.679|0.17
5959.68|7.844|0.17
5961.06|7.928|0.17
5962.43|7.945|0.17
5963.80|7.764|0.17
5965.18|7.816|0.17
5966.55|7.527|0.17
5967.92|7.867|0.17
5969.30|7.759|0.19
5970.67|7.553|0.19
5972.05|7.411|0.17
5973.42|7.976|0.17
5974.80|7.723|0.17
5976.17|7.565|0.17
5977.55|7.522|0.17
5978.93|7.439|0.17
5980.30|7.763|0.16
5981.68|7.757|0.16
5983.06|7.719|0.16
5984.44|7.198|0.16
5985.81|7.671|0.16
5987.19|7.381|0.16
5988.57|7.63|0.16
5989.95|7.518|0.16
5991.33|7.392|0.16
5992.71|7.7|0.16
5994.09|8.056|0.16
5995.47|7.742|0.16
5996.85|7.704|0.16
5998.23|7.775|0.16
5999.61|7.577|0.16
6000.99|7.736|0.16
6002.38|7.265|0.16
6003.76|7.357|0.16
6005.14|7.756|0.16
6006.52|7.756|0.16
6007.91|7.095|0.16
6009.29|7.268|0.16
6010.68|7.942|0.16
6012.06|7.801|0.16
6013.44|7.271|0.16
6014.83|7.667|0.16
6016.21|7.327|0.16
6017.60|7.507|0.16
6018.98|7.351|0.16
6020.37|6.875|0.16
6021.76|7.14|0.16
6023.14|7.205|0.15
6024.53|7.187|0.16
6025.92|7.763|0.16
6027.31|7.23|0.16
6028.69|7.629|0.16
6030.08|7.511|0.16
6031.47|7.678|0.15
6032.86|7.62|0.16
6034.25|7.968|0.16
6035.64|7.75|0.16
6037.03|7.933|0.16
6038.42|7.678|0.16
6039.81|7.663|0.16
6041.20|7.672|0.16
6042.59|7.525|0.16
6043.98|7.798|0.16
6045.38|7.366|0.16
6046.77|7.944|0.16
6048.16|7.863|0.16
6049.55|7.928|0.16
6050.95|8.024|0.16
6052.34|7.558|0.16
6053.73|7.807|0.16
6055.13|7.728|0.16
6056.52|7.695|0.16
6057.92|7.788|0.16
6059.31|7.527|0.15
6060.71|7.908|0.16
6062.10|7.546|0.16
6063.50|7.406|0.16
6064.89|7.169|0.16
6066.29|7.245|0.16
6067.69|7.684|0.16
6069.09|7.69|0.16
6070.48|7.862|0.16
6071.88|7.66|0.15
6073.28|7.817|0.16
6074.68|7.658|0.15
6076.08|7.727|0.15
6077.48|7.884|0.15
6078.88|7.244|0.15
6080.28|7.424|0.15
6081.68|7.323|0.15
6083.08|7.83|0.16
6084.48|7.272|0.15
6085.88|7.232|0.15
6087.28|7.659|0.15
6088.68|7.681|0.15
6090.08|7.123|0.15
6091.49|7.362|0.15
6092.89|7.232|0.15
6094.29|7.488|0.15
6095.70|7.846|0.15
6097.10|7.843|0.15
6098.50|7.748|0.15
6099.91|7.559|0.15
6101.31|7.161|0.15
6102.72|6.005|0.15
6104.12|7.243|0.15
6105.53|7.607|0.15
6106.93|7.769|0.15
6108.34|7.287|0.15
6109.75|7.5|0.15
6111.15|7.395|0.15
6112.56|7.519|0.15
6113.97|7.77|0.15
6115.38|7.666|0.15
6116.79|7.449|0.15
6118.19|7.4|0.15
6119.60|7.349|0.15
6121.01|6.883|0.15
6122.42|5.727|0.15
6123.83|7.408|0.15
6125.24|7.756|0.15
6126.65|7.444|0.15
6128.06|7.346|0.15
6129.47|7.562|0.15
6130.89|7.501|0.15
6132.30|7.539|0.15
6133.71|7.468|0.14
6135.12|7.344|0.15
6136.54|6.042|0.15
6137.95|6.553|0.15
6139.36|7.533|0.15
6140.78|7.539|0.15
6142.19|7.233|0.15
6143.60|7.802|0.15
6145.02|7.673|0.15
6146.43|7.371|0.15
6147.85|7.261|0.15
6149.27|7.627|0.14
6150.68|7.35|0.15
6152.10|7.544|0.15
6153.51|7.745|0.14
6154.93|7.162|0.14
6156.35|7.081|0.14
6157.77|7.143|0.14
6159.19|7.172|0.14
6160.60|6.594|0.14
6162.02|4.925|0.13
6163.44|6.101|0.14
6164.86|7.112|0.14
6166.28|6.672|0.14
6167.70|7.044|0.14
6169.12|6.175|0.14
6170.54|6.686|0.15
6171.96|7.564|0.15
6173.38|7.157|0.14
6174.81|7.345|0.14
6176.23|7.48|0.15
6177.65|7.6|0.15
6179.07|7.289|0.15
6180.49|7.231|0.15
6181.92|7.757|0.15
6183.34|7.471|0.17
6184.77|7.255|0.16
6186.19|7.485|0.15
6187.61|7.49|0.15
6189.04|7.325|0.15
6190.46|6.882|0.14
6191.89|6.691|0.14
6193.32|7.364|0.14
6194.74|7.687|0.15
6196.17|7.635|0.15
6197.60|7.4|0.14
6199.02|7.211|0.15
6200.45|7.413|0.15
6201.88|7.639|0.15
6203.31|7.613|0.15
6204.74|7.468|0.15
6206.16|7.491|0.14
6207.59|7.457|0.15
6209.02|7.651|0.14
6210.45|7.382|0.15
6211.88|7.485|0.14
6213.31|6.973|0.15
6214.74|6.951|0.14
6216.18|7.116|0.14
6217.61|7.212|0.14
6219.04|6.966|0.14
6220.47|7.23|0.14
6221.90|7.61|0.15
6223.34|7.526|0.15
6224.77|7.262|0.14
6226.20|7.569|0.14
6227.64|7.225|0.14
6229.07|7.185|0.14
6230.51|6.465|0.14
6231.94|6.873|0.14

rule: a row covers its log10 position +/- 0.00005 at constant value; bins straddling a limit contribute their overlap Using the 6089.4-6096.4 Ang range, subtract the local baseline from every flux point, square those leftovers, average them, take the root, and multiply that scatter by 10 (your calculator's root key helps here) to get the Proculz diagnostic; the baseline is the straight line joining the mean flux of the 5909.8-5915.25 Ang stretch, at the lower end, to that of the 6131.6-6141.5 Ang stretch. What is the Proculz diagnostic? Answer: 3.1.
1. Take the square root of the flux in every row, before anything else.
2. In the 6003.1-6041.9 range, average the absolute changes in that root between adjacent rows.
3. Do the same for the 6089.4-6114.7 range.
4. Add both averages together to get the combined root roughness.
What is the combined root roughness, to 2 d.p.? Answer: 0.11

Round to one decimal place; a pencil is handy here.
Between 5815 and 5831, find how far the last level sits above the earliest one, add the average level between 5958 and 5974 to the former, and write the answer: 7.8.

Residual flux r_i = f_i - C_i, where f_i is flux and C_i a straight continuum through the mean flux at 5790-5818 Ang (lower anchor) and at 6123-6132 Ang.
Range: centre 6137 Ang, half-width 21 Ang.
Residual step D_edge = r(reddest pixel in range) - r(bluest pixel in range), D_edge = -0.3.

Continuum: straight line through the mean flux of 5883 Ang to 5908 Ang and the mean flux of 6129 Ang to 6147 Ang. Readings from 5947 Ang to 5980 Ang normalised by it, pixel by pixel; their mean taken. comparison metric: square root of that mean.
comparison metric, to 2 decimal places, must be 1.07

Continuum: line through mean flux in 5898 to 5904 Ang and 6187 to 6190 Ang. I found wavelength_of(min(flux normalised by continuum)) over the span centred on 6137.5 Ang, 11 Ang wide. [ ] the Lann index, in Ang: 6136.54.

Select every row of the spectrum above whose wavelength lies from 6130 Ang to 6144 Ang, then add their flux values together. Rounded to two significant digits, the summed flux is 73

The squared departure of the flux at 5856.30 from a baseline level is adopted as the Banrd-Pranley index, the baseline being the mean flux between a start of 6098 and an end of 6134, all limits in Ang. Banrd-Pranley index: 0.002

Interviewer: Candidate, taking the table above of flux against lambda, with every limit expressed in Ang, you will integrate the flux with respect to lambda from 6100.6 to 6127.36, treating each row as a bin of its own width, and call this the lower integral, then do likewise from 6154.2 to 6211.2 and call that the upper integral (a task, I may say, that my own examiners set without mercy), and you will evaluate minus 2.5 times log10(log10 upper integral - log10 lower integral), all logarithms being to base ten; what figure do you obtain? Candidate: 1.2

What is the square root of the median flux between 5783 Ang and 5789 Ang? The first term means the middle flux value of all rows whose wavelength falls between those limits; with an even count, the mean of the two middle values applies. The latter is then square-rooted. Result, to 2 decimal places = 2.70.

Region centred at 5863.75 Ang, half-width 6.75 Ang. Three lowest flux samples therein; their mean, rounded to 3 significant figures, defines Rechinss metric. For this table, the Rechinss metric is 6.97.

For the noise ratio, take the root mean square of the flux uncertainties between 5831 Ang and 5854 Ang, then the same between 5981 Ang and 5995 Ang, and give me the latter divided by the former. 0.68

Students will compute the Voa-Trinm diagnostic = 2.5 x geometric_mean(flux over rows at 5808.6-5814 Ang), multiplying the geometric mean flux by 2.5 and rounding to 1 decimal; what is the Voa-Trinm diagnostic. 19.3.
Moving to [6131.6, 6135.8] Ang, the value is 18.6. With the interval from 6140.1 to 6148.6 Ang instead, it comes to 18.7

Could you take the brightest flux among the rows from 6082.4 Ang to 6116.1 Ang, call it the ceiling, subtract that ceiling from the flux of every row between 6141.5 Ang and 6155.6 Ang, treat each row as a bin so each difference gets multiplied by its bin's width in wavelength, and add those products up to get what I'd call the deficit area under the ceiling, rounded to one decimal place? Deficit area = -5.2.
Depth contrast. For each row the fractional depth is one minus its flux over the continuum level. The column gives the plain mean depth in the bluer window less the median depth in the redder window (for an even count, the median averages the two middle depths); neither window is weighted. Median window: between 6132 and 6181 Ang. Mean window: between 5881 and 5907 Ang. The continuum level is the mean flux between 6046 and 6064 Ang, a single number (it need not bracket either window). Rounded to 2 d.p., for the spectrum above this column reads 0.11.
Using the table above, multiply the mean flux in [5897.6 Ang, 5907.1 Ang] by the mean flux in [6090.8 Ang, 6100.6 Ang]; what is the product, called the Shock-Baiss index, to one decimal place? 57.0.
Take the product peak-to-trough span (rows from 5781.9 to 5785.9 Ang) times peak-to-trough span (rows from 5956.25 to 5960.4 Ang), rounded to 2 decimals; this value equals 0.37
